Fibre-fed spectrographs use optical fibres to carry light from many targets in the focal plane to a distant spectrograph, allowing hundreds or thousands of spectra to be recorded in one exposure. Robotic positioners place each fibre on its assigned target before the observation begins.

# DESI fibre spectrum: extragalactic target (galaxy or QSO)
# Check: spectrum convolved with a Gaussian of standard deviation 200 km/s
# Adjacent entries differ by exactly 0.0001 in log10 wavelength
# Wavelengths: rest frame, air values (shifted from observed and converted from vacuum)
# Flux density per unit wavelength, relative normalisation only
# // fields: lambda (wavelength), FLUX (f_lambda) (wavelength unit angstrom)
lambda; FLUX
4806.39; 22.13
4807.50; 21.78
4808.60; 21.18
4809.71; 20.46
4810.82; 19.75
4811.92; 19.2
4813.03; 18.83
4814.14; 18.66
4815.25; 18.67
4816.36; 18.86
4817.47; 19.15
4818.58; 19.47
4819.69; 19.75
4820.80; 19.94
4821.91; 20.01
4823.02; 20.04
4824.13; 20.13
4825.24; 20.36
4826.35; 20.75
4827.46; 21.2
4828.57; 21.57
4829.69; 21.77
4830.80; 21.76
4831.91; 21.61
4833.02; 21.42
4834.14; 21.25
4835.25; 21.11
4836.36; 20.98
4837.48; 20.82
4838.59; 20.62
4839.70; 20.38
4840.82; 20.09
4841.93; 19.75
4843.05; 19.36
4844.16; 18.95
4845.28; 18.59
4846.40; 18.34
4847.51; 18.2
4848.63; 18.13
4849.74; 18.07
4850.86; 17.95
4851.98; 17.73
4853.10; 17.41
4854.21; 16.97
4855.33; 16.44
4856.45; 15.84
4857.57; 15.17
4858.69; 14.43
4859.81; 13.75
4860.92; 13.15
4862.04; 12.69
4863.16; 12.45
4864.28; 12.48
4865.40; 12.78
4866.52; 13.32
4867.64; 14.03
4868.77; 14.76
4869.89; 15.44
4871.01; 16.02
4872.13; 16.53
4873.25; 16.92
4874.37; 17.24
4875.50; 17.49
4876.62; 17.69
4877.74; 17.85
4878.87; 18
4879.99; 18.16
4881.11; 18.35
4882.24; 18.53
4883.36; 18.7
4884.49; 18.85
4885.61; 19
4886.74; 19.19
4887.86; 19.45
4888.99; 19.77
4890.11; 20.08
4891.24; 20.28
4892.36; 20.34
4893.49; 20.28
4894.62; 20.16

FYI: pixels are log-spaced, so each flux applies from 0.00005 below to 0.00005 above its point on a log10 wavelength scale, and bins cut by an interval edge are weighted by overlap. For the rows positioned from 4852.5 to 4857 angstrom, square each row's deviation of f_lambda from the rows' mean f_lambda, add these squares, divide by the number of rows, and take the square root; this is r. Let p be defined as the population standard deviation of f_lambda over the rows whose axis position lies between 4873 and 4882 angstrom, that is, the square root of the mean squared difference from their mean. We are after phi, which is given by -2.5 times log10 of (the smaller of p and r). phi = 0.87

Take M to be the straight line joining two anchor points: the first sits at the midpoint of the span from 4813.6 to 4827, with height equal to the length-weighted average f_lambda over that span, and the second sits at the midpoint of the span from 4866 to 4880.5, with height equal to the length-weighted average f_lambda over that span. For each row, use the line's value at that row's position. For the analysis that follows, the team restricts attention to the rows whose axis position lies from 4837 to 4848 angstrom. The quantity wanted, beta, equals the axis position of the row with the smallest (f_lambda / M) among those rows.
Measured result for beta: 4847.51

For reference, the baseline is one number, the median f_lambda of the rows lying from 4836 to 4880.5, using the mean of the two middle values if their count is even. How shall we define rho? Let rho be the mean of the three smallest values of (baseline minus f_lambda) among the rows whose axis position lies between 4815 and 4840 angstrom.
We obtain -4.3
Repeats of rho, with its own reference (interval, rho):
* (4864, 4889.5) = -2.0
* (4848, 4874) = -0.6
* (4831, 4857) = -4.0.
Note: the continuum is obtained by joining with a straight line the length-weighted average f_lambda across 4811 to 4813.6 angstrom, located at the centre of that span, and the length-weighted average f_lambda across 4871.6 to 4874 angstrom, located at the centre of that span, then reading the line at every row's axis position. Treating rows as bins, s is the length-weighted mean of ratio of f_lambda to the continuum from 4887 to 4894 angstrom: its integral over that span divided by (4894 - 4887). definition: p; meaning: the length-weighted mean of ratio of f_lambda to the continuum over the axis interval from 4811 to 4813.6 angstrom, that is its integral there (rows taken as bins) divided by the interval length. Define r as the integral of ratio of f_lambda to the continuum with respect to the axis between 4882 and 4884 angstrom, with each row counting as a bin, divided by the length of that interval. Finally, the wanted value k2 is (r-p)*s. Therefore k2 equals 0.17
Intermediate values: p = 1.00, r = 1.14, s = 1.24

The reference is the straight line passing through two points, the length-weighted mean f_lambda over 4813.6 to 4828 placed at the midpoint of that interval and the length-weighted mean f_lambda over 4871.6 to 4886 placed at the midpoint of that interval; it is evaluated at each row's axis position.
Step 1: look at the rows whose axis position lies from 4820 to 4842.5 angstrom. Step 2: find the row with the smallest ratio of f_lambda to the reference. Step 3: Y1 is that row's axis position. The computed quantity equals 4820.80 angstrom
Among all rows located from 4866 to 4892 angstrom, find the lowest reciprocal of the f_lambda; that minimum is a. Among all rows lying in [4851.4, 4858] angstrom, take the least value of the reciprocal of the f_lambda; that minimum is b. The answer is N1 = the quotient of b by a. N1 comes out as 1.14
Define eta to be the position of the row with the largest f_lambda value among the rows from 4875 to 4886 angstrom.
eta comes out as 4885.61 angstrom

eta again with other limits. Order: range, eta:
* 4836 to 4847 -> 4836.36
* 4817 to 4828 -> 4827.46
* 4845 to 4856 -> 4845.28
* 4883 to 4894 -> 4892.36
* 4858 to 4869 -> 4868.77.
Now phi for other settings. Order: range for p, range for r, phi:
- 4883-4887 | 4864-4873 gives 1.85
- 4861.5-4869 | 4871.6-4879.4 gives 0.78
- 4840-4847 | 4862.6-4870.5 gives 0.52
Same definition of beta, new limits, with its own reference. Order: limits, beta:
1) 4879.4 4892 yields 4879.99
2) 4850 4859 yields 4858.69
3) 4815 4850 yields 4815.25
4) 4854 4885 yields 4863.16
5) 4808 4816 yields 4814.14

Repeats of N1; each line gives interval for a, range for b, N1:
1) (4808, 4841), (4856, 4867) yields 1.37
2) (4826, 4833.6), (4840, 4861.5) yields 1.08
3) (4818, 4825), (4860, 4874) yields 1.19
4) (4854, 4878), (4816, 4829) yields 0.83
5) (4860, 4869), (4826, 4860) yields 0.68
